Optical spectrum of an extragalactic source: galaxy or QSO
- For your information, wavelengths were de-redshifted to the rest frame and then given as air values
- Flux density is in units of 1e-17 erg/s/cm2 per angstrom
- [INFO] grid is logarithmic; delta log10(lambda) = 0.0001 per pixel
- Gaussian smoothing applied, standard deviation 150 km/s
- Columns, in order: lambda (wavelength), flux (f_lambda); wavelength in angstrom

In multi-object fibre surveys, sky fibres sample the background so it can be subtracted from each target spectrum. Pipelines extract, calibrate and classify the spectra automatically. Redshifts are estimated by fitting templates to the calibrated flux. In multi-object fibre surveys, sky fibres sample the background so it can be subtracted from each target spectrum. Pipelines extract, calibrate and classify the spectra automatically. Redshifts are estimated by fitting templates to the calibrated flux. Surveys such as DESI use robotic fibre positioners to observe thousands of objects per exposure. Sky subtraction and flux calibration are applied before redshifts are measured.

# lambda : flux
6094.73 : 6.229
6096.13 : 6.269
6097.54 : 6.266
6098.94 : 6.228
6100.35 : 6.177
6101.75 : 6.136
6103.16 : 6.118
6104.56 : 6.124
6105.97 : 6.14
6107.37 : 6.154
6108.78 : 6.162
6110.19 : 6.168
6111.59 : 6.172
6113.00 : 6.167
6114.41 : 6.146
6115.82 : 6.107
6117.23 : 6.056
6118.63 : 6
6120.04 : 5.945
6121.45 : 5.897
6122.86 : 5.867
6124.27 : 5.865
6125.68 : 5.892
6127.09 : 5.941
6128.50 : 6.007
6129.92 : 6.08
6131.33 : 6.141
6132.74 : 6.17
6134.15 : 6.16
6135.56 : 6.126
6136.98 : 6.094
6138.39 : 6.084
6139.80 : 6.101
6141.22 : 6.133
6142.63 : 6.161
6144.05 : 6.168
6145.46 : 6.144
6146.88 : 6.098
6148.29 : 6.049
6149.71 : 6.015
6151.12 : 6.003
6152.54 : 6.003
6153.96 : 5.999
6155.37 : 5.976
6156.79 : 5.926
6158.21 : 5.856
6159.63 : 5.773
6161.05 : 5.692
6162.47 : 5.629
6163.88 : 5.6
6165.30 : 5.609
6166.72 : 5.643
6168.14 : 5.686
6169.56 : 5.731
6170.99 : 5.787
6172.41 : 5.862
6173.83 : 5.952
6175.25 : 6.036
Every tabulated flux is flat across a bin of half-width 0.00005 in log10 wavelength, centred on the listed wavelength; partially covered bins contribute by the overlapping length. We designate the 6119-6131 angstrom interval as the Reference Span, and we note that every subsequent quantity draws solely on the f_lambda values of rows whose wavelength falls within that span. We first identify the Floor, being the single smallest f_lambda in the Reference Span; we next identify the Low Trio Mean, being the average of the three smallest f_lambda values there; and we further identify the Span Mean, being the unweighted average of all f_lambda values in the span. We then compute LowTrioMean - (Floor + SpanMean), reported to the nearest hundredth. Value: -5.93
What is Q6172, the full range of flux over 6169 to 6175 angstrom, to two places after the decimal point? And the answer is 0.22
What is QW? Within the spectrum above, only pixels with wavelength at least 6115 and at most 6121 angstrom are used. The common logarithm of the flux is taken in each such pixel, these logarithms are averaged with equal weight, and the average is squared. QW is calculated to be 0.609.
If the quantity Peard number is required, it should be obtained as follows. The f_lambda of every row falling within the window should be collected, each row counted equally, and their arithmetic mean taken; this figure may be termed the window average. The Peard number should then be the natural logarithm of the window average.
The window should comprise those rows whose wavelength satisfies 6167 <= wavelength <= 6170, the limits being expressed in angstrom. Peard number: 1.74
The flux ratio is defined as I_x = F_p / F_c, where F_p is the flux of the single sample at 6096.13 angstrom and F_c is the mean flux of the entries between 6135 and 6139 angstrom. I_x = 1.03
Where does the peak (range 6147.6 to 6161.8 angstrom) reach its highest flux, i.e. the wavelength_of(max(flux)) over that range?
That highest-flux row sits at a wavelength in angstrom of 6148.29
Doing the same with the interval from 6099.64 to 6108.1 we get 6100.35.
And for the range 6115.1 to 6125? 6115.82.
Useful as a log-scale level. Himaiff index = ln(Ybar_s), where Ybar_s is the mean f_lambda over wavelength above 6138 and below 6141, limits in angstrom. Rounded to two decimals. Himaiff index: 1.81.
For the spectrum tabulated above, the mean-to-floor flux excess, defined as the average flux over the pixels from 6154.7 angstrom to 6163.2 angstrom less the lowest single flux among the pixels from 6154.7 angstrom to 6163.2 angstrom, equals 0.18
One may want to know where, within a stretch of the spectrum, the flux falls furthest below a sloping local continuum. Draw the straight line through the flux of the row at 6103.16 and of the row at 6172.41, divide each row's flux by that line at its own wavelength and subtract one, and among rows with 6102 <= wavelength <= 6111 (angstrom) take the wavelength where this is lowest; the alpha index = 6103.16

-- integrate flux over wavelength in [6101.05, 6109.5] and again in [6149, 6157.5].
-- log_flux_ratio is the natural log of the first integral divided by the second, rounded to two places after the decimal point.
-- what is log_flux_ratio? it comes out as 0.02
